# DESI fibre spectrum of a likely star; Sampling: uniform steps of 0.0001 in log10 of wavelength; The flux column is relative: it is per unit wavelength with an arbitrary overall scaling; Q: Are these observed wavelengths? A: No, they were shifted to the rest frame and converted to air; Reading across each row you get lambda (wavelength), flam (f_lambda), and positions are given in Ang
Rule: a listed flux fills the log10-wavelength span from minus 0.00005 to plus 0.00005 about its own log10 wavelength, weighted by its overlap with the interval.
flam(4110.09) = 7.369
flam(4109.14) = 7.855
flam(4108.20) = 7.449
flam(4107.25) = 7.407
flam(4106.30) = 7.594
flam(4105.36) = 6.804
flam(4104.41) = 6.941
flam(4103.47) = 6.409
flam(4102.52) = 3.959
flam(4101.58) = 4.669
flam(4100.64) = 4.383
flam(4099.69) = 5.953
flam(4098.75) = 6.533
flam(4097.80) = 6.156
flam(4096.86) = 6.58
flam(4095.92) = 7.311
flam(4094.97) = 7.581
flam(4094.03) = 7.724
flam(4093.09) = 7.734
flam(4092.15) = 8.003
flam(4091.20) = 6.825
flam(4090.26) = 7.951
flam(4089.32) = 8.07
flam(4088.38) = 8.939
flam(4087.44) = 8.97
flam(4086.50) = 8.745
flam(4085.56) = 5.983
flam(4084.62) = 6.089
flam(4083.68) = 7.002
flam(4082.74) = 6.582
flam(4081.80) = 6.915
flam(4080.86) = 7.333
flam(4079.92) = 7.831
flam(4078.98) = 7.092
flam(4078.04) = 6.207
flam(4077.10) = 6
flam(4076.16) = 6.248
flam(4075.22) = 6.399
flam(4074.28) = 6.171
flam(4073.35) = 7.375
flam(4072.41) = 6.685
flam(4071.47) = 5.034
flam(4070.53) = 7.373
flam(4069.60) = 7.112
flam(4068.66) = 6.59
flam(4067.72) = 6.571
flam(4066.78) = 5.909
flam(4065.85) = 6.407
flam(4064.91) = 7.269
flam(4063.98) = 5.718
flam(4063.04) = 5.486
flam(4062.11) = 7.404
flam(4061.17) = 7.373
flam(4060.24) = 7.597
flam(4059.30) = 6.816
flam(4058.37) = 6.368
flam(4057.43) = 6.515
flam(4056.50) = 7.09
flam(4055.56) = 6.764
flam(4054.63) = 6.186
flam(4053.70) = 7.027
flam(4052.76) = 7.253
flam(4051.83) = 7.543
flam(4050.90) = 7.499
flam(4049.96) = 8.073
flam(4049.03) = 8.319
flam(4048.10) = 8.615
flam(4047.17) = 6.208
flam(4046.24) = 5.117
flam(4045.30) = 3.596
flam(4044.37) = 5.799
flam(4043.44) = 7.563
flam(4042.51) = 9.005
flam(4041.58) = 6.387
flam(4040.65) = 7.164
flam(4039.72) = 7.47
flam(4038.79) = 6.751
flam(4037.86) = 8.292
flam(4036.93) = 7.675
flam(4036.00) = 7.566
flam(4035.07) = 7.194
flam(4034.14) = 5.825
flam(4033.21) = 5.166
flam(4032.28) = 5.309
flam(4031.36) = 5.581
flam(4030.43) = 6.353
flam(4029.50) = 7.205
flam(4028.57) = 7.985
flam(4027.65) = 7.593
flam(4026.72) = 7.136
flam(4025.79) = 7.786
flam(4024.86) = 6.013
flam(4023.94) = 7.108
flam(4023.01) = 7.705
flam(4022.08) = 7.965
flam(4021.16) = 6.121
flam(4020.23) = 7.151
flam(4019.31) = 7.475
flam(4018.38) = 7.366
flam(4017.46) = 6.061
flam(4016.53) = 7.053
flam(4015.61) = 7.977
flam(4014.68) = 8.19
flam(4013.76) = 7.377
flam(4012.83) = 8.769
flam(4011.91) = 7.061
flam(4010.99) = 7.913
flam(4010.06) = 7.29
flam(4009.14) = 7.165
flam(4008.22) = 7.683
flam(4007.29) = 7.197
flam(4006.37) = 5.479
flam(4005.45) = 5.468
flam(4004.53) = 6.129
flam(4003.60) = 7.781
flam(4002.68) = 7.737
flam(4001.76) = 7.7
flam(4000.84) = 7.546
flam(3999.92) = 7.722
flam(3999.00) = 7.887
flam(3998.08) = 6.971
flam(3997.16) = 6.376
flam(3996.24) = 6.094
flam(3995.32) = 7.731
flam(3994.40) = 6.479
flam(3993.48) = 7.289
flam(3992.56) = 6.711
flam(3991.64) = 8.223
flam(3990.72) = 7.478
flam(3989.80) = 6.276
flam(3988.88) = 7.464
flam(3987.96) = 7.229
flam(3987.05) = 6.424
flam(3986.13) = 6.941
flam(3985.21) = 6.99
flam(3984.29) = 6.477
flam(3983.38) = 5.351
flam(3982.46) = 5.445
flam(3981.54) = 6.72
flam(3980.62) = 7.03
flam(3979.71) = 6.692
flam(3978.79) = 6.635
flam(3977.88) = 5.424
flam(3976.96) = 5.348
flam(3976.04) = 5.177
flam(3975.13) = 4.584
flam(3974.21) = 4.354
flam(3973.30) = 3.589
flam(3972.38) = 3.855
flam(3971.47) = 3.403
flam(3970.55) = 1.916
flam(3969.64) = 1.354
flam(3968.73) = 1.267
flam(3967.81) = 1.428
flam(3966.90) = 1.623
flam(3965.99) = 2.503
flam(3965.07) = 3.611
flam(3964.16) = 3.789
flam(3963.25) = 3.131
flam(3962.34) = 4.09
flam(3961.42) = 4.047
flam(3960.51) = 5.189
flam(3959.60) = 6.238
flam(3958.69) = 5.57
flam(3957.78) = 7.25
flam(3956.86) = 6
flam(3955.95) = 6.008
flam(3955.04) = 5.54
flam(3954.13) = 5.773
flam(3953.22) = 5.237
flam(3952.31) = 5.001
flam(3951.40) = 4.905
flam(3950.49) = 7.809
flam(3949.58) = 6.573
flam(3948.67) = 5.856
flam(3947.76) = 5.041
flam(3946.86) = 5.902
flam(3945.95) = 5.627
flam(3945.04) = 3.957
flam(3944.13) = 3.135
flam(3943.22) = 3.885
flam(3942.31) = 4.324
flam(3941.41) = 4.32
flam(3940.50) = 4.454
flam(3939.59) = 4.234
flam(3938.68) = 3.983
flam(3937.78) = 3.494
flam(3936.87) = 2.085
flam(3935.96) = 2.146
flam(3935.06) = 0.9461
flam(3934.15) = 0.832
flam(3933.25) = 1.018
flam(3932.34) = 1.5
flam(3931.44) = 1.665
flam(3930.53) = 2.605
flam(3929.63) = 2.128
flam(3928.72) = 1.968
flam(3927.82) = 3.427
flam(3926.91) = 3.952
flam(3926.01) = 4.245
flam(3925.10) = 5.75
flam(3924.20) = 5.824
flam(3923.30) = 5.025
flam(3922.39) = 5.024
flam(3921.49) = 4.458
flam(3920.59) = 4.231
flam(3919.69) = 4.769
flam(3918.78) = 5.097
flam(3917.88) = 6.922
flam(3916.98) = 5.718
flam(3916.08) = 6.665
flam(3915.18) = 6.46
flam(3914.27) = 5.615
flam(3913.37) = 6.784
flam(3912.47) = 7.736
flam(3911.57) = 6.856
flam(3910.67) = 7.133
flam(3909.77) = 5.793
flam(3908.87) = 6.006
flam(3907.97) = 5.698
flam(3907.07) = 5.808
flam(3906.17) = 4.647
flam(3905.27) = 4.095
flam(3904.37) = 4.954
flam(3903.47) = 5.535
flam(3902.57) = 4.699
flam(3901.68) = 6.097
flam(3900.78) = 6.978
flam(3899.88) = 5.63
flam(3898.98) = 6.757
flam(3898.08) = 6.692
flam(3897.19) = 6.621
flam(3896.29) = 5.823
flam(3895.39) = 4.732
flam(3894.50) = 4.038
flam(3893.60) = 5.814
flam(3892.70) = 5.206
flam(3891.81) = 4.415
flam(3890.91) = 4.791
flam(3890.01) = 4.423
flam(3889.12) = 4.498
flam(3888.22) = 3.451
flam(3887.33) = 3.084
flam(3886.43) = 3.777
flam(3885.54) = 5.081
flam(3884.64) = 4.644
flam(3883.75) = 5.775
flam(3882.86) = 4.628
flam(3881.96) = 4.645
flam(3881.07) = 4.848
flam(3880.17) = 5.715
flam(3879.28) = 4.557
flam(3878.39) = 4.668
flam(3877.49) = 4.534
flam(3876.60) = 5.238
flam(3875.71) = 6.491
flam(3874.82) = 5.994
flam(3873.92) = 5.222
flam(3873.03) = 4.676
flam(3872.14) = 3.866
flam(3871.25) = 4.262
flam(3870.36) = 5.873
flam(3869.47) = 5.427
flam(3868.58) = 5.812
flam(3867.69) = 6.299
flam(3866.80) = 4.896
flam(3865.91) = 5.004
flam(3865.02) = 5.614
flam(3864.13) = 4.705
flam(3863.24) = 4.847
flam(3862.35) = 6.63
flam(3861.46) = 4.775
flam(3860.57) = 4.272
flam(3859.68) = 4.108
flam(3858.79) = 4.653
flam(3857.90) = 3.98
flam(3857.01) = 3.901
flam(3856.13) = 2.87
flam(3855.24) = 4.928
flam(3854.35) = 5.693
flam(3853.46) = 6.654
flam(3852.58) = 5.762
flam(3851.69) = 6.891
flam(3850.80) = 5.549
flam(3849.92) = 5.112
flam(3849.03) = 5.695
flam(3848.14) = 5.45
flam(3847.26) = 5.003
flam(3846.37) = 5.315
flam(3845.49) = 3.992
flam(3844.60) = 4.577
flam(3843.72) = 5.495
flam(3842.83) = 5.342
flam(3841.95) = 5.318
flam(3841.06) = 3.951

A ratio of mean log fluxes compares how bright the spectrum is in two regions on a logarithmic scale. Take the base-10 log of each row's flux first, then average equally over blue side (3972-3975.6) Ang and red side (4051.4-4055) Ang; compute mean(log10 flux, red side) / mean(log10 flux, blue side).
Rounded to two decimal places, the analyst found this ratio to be 1.38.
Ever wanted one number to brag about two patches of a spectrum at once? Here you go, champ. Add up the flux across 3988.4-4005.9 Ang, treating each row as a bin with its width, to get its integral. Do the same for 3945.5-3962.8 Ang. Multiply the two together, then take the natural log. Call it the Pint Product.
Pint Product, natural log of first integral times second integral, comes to 9.4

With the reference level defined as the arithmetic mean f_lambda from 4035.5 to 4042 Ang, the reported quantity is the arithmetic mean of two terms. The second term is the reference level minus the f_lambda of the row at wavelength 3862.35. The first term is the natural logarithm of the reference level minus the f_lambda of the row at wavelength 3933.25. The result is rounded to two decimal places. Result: 1.27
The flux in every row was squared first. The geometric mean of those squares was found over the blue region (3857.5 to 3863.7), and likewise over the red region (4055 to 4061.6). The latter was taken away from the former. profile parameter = -26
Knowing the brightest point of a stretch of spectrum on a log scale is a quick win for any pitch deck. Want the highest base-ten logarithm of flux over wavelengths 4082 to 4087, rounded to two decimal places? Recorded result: 0.94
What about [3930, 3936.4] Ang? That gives 0.42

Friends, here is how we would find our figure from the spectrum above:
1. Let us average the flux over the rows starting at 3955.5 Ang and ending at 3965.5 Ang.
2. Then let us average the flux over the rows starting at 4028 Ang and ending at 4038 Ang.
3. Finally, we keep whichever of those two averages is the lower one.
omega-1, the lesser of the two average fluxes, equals 5.0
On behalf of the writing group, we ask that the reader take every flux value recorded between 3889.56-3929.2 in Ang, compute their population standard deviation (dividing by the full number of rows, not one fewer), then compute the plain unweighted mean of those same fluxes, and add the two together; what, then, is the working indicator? 6.6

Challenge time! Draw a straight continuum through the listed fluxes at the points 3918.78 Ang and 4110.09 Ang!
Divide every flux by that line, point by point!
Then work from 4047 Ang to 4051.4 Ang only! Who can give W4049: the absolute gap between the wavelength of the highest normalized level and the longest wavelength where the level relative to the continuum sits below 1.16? 2.8 Ang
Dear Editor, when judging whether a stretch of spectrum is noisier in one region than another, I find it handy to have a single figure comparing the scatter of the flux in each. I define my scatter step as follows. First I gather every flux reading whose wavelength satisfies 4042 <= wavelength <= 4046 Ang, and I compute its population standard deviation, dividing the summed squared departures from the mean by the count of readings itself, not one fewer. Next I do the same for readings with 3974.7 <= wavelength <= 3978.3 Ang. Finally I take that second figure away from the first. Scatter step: 1.69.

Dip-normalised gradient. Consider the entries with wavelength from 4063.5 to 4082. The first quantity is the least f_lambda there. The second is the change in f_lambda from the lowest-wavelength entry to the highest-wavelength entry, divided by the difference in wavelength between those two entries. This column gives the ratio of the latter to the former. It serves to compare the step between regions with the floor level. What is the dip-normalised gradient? 0.013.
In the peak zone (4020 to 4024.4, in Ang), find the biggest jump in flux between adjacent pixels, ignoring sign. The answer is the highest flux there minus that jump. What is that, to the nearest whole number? 6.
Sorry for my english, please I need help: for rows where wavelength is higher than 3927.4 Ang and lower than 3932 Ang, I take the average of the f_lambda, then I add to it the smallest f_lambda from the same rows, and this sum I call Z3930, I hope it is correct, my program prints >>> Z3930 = 4.0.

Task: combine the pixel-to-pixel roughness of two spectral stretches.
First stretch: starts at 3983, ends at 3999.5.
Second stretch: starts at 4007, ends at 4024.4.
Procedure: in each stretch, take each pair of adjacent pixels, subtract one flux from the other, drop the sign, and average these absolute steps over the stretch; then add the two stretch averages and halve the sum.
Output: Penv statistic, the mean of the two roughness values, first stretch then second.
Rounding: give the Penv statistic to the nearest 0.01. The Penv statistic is 0.80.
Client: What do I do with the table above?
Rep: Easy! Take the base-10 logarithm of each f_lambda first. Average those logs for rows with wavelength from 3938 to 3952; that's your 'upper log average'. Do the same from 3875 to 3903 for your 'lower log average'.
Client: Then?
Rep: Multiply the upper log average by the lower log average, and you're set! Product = 0.48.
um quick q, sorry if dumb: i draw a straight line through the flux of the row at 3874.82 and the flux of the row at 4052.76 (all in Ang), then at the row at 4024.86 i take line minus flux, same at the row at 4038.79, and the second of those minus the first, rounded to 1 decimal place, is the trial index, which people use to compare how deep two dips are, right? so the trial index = -0.6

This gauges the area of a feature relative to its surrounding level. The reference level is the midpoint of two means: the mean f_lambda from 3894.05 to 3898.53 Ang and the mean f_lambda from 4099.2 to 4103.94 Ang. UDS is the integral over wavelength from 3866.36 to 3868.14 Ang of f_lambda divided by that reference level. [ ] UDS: 1.87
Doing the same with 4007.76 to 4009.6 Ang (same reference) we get 2.57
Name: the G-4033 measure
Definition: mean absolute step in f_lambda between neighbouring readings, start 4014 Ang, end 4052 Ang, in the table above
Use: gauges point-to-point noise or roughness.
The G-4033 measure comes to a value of 0.89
